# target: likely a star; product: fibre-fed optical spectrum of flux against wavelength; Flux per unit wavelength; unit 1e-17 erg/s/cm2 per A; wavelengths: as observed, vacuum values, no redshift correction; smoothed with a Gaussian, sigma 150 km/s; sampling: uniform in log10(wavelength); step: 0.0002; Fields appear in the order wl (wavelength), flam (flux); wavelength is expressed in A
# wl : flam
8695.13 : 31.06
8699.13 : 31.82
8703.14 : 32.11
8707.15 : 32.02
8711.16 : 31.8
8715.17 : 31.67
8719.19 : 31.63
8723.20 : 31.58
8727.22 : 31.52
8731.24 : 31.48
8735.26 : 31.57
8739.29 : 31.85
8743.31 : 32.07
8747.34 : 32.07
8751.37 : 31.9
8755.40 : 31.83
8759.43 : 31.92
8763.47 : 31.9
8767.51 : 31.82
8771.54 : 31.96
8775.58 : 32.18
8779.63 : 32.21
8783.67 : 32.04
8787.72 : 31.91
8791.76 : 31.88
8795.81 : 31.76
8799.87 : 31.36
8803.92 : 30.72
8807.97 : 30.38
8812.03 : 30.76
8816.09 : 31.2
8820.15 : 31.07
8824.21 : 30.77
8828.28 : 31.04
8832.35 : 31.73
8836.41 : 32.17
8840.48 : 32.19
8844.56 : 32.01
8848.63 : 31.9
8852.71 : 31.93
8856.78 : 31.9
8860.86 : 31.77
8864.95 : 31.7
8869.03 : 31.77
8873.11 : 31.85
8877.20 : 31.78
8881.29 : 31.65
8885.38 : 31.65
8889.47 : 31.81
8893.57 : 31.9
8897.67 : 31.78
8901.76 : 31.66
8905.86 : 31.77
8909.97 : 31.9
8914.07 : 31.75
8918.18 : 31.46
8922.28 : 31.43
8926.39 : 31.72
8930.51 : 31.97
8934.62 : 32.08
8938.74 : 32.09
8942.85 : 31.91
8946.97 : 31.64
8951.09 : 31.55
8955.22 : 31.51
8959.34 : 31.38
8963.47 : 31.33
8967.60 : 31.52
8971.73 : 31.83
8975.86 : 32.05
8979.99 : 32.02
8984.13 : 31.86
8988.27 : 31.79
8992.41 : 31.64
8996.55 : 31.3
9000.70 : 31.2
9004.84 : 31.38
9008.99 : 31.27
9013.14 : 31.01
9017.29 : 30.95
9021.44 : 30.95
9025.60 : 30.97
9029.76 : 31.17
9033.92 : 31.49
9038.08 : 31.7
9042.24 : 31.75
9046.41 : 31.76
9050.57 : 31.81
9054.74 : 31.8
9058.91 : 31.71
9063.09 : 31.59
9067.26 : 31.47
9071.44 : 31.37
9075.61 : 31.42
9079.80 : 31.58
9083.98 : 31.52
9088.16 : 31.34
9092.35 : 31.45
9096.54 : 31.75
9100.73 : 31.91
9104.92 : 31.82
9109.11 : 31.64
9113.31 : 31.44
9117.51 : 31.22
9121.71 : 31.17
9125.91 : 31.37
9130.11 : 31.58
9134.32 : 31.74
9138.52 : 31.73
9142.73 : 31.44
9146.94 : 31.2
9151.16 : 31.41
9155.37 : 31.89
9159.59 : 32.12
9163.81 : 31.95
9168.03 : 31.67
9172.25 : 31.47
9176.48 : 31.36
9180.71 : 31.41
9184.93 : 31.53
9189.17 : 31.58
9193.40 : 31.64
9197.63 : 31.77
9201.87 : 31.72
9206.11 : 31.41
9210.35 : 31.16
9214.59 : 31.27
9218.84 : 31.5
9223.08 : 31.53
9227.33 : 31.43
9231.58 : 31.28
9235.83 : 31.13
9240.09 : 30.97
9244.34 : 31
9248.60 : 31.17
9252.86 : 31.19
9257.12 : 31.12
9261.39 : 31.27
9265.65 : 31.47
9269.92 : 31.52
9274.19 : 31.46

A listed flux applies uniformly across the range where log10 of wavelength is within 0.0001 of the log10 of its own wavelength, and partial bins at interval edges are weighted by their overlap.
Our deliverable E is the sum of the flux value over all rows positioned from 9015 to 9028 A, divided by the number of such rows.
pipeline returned 31.0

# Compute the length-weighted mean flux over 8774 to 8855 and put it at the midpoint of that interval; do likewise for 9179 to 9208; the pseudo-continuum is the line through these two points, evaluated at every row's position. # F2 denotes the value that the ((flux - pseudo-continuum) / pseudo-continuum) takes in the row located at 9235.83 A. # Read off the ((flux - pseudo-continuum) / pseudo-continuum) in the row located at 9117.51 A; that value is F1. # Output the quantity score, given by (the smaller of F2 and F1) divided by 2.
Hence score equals -0.007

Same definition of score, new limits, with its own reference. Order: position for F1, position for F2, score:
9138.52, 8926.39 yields 0.002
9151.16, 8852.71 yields -0.003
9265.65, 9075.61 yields -0.002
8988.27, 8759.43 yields 0.003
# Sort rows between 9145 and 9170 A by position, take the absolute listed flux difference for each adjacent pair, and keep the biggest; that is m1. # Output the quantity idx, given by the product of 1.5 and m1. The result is 0.72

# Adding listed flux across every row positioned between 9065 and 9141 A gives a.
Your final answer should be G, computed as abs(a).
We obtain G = 568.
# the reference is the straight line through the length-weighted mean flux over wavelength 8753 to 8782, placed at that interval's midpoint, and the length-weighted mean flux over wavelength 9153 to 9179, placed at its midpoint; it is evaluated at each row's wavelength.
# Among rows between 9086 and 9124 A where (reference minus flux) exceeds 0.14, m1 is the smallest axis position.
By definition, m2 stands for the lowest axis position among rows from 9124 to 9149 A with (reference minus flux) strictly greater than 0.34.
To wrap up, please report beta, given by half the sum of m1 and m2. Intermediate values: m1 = 9088.16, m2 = 9125.91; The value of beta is 9107.0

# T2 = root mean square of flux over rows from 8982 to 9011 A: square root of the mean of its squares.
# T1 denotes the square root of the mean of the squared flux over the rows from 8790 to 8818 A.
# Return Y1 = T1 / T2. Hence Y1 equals 0.99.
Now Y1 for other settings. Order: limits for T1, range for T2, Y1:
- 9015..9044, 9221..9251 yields 1.00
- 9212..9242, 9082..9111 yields 0.99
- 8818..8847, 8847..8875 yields 0.99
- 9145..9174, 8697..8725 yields 1.00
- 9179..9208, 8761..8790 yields 0.99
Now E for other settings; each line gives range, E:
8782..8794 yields 31.9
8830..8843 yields 32.0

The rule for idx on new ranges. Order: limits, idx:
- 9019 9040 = 0.48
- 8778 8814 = 0.96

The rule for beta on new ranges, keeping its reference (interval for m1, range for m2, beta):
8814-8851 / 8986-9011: 8906.3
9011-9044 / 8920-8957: 8967.7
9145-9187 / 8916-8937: 9032.6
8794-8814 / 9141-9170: 8971.4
